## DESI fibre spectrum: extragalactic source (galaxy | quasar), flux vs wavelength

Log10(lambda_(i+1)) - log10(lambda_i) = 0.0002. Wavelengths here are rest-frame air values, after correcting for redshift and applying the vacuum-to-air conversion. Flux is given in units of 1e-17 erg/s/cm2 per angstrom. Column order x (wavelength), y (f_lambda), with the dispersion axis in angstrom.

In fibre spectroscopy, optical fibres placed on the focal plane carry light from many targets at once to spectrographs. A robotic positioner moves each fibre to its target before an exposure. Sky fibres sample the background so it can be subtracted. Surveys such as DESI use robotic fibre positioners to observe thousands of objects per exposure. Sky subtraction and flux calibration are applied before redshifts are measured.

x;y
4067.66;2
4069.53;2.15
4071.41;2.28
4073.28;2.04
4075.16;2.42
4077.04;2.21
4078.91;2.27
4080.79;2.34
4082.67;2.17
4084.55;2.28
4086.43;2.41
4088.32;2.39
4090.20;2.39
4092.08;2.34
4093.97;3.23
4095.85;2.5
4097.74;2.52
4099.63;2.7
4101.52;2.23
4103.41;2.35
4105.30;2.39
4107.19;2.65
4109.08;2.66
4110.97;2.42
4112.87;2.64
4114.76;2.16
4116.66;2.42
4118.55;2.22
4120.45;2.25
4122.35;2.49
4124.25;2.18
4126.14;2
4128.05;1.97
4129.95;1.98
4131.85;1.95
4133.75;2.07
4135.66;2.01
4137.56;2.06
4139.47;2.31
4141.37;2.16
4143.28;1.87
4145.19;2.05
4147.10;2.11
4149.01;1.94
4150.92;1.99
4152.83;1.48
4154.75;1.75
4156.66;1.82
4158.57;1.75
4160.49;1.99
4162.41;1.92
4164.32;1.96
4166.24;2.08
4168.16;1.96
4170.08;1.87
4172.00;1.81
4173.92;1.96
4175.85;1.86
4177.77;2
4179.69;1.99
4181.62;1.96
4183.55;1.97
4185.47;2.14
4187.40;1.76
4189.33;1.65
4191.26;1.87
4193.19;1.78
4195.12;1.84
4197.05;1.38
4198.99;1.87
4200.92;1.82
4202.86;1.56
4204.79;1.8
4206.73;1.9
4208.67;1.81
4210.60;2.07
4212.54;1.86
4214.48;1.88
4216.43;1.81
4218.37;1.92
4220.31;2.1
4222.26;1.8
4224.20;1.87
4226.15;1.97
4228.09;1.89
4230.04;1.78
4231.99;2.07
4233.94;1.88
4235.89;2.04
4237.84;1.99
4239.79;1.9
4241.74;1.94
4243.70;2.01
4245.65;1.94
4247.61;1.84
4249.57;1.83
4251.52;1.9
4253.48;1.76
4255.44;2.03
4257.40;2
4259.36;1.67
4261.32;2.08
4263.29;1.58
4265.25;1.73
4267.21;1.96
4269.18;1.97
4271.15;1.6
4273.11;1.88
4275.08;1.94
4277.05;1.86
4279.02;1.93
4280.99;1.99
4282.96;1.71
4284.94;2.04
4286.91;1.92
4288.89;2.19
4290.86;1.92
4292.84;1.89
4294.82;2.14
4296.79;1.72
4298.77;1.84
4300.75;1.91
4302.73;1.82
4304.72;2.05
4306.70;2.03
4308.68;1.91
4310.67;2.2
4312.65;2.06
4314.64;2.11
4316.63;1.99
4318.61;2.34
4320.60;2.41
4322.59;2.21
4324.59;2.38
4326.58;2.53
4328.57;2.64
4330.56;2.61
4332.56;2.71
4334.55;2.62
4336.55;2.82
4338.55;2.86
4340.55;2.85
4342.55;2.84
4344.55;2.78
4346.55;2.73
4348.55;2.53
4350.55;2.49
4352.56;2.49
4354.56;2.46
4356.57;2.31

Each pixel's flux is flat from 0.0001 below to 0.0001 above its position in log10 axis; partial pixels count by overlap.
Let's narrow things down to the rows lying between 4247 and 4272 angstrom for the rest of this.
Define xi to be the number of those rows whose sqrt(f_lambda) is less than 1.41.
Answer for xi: 10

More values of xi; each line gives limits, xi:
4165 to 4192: 10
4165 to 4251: 34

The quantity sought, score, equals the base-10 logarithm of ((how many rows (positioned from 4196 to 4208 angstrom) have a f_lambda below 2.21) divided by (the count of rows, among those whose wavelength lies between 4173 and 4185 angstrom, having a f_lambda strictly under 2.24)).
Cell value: 0.0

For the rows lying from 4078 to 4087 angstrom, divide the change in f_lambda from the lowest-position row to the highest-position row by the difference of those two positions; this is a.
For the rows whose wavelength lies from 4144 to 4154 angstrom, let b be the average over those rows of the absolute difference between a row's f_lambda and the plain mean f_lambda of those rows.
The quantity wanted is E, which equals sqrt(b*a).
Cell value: 0.057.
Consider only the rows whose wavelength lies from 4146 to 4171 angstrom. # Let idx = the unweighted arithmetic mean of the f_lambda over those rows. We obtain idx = 1.89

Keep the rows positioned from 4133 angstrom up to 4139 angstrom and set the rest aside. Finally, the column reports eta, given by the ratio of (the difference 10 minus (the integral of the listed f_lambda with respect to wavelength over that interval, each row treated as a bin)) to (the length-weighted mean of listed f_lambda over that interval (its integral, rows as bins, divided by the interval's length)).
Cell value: -1.16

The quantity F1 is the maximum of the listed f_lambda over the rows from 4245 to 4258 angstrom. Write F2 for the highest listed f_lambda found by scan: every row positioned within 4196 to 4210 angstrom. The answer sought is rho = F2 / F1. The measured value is 0.94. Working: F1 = 2.03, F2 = 1.9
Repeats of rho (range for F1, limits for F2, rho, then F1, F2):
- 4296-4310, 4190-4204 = 0.91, 2.05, 1.87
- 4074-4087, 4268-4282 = 0.82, 2.42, 1.99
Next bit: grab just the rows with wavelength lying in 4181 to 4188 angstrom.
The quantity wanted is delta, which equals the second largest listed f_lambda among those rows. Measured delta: 1.97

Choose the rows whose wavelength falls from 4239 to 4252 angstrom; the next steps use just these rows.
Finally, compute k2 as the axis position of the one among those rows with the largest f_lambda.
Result 4243.70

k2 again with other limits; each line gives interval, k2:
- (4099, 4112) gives 4099.63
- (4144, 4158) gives 4147.10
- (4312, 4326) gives 4320.60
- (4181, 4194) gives 4185.47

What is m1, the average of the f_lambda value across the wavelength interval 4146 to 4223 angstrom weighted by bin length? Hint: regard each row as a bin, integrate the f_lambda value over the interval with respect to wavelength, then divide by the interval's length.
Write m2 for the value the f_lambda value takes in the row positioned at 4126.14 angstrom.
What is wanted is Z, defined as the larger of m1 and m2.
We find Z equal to 2.00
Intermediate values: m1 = 1.87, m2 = 2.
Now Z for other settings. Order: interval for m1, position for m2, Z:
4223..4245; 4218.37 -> 1.94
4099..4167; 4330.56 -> 2.61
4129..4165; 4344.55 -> 2.78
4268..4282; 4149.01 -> 1.94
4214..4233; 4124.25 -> 2.18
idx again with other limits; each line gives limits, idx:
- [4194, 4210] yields 1.75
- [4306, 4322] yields 2.13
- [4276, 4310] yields 1.93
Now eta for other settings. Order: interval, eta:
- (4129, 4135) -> -1.00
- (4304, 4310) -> -1.01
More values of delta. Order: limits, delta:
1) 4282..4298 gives 2.14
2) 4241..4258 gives 2.01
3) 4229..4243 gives 2.04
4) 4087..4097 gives 2.5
